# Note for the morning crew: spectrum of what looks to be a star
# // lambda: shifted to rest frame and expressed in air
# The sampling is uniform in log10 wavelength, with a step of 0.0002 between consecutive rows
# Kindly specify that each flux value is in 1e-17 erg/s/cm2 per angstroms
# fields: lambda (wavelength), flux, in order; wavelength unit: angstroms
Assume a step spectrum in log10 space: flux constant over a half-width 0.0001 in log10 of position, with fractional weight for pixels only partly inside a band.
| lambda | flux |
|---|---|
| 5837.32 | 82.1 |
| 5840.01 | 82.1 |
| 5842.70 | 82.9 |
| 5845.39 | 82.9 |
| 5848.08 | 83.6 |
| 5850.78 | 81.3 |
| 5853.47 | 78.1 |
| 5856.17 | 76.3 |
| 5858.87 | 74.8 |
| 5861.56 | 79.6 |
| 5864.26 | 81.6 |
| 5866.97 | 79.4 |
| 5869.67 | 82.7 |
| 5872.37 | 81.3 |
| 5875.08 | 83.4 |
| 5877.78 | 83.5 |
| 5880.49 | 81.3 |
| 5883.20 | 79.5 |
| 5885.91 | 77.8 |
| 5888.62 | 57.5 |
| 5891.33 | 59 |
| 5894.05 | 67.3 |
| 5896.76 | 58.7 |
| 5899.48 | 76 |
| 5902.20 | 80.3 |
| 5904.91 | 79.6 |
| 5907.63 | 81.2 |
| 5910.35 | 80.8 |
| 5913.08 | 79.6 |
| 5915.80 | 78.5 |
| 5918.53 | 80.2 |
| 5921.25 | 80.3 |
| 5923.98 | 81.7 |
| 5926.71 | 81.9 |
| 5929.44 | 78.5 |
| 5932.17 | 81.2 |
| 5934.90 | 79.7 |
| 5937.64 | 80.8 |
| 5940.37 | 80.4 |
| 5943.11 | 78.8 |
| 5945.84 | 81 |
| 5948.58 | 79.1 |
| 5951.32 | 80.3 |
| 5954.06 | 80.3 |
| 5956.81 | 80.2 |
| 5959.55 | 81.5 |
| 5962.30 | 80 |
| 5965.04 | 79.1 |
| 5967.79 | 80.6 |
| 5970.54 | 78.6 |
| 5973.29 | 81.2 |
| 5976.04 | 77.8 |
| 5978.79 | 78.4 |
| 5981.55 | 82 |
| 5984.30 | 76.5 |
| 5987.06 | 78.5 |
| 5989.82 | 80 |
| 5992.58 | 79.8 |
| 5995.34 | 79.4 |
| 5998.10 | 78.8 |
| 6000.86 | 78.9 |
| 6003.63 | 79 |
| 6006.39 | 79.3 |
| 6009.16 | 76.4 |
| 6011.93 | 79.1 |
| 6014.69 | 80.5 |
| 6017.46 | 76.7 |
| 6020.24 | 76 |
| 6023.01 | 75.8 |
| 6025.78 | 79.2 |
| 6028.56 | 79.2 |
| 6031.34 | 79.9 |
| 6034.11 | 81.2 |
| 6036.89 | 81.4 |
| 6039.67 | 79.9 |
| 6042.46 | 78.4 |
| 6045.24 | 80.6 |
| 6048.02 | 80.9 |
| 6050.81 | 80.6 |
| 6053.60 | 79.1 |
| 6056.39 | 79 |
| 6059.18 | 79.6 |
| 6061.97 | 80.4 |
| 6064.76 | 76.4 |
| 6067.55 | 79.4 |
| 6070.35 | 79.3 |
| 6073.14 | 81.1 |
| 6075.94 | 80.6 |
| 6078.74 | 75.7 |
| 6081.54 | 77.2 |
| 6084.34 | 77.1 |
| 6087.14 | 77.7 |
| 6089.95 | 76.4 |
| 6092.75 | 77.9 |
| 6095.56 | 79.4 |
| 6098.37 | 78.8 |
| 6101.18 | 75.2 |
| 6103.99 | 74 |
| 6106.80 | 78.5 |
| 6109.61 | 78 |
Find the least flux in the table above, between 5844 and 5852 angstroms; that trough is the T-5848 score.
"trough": 81.3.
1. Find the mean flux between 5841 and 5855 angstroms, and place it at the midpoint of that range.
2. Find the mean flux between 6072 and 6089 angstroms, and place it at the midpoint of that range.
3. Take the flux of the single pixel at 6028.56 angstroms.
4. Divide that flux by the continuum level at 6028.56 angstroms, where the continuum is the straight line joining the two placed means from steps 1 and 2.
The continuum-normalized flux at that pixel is 1.00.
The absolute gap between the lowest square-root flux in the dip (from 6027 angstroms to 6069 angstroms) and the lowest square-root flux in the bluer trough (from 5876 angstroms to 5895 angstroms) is 1.16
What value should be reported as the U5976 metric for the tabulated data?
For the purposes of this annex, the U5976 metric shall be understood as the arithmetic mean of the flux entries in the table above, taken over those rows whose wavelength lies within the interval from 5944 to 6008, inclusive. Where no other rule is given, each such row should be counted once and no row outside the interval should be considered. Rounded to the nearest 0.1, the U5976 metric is 79.6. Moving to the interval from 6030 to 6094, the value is 79.1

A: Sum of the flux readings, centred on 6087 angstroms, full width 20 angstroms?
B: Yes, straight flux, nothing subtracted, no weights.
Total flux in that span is 541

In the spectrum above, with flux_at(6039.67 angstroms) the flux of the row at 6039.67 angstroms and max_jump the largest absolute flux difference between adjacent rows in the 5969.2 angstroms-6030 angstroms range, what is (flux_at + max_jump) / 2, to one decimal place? 42.7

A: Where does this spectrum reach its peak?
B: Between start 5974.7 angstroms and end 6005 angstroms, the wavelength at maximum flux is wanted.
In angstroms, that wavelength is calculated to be 5981.55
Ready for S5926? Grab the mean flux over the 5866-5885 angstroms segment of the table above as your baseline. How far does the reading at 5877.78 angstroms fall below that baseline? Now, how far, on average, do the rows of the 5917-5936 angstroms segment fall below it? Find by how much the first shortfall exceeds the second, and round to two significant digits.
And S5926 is -3.0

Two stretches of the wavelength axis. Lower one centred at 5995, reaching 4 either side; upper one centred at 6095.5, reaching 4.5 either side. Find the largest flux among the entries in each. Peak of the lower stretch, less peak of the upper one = 0.4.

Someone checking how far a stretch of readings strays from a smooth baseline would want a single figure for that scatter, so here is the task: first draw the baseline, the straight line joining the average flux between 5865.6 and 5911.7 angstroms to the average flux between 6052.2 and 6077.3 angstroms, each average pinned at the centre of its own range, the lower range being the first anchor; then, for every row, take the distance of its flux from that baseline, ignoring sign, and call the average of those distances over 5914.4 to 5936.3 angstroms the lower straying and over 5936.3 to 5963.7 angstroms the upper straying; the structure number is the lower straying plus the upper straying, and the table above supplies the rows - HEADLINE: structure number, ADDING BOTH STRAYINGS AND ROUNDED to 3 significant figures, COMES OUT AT 6.81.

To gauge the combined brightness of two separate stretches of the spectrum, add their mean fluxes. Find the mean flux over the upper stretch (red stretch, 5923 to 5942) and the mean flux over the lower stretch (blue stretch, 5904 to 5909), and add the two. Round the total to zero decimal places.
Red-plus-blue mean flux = 161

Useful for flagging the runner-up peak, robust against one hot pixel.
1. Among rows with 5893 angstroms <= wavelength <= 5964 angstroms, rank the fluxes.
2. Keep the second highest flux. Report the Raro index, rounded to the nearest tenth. 81.7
